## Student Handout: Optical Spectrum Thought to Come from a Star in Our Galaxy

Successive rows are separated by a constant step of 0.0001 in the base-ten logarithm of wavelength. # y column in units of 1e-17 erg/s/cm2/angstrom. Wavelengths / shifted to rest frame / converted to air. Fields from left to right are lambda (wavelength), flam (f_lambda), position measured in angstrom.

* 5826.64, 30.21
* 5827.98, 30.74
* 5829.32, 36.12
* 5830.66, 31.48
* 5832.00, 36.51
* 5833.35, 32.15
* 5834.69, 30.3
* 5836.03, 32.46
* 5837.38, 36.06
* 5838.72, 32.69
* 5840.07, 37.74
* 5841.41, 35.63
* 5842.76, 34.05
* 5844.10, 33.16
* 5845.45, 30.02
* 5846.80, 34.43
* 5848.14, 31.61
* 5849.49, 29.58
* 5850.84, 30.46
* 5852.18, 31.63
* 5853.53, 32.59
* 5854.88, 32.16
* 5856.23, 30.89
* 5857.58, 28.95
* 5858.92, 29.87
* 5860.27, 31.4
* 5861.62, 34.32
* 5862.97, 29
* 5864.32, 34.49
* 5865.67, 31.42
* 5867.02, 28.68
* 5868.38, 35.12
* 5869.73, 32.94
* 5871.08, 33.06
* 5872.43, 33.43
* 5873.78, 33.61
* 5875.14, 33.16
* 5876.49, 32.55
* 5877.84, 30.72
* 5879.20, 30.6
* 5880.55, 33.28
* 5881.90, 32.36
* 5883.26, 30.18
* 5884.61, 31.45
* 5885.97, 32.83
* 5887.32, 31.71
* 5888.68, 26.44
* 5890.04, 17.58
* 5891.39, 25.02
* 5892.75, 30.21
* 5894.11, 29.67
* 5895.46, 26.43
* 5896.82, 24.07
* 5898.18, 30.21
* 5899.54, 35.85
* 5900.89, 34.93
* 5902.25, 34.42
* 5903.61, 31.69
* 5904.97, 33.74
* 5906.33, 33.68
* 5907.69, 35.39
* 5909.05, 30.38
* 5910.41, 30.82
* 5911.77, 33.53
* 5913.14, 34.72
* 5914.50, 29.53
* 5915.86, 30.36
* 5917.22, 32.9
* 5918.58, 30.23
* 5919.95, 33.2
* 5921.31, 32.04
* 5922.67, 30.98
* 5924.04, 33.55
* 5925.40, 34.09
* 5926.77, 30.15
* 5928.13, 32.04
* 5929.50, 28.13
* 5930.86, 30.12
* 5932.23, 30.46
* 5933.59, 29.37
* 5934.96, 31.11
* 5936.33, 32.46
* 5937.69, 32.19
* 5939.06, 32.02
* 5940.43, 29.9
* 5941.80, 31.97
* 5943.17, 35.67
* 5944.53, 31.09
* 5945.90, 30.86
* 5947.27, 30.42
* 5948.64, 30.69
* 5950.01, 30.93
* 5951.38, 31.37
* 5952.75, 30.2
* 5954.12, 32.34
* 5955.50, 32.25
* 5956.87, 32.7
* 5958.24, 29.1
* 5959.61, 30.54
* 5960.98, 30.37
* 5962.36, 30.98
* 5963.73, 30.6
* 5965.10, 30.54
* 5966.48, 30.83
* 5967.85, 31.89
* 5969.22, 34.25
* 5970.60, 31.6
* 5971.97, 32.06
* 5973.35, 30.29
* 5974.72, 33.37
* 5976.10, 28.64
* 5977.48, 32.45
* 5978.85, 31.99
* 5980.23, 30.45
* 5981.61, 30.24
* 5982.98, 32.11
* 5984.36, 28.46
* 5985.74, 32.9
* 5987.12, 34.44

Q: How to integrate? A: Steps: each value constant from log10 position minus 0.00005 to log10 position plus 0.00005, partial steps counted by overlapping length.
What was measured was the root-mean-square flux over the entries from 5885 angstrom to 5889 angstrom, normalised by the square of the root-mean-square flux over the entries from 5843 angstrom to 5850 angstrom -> 0.030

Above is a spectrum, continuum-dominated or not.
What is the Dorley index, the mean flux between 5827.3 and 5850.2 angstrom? 33.2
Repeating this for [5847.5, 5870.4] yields 31.5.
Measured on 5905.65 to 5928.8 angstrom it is 32.2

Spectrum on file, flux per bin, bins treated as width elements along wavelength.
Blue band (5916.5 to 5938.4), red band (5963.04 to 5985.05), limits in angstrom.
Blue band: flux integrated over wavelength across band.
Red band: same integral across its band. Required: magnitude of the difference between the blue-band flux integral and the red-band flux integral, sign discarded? 1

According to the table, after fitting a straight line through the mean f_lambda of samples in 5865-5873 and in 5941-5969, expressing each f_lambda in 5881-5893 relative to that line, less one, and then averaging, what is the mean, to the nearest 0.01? -0.11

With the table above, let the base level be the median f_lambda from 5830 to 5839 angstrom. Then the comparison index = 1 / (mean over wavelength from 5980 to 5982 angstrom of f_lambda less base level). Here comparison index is -0.5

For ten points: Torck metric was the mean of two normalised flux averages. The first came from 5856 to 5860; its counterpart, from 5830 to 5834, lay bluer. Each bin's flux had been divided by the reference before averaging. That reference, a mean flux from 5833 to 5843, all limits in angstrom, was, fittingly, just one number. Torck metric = 0.93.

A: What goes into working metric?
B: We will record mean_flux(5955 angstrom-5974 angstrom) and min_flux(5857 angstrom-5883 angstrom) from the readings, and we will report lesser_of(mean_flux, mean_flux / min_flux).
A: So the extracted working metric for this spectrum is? 1.09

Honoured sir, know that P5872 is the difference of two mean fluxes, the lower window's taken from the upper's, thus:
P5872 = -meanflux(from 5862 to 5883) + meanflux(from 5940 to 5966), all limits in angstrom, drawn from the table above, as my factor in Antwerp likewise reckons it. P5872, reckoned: -1.1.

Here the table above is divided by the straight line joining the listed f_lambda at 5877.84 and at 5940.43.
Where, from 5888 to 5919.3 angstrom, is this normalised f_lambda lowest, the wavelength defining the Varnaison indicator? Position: 5890.04 angstrom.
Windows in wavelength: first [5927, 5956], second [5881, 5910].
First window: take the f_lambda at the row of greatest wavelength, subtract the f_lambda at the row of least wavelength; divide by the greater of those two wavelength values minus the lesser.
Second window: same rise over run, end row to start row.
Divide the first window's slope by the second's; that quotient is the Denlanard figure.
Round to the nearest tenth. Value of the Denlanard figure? -0.1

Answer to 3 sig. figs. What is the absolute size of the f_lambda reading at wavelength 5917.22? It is 32.9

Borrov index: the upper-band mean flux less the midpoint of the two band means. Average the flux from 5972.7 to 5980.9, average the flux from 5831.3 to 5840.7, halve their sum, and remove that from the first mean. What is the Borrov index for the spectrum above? -1.4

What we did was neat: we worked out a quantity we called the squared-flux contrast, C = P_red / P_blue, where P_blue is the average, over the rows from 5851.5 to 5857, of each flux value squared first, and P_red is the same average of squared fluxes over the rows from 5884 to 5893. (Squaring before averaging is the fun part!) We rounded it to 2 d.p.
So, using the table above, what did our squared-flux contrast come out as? 0.79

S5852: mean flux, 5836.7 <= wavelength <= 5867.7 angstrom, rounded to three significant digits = 32.2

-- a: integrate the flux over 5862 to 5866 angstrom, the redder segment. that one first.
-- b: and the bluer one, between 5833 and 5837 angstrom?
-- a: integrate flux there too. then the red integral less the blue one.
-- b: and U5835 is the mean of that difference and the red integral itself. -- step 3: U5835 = 64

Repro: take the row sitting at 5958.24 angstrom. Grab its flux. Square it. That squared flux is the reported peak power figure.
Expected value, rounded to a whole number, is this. 847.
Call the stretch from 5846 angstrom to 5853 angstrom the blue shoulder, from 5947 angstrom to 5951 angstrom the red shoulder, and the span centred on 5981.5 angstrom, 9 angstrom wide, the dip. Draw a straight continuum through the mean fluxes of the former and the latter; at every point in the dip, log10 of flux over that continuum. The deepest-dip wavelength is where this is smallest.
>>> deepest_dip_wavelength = 5984.36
